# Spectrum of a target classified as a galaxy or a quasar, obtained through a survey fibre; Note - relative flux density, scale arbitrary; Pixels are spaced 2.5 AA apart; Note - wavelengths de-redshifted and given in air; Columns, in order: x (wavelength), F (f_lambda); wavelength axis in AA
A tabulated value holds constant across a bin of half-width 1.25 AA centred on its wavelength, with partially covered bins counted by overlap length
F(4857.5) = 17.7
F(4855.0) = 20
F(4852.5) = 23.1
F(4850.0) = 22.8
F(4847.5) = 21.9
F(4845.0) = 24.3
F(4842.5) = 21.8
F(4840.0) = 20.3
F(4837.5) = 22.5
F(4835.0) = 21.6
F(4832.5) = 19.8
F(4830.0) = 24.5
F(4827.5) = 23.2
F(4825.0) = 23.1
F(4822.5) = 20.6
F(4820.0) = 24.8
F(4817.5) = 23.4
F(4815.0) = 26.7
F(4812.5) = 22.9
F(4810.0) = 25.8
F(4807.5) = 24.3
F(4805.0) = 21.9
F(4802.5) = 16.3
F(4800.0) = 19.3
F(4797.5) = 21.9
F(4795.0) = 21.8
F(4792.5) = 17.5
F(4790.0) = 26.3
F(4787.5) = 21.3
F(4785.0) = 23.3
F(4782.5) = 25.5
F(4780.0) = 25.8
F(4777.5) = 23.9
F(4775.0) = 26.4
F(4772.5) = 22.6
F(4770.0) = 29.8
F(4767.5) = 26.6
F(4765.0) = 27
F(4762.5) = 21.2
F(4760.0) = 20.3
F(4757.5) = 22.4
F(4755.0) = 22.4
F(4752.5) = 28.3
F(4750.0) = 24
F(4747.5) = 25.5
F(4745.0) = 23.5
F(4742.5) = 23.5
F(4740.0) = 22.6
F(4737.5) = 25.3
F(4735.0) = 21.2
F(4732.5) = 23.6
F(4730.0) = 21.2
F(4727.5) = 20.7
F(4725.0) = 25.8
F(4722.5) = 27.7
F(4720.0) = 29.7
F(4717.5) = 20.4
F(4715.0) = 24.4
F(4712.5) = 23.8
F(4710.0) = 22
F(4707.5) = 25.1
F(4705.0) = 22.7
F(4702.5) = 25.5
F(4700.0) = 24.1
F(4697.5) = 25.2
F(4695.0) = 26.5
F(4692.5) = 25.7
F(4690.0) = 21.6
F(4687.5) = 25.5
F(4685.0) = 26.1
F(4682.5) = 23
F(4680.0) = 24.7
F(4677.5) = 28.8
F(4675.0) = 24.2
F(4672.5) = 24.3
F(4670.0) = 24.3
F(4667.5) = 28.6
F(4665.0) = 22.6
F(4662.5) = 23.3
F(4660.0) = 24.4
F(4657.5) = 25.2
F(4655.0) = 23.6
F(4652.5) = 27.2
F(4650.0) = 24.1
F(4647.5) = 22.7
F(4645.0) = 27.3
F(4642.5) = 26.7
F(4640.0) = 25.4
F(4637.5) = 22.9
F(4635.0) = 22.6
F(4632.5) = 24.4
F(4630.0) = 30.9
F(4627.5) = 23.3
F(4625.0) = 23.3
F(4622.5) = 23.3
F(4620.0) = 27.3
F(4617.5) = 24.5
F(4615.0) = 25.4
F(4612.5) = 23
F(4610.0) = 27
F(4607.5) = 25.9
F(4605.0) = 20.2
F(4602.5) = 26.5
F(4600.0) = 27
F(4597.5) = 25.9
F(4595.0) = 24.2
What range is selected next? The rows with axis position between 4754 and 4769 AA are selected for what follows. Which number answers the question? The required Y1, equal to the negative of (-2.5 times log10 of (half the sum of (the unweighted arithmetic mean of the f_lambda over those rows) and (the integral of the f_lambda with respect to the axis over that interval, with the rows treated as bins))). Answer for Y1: 5.68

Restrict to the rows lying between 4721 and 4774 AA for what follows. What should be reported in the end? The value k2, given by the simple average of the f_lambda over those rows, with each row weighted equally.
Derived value 24.1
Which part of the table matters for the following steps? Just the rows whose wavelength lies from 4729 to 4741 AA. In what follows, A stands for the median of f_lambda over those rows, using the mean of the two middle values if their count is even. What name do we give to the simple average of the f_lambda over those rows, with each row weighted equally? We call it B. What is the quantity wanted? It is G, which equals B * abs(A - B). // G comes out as 4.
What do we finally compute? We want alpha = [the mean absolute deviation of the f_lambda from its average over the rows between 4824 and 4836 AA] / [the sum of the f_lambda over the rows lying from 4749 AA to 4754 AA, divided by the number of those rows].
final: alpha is 0.053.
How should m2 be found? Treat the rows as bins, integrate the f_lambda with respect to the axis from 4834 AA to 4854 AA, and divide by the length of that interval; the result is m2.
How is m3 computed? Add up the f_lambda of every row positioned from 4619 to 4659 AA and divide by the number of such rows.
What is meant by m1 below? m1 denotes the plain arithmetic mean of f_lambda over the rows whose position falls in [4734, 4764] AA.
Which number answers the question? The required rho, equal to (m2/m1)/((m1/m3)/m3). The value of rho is 26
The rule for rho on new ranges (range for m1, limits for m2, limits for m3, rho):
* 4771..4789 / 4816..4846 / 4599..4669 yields 24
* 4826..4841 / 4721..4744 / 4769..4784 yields 32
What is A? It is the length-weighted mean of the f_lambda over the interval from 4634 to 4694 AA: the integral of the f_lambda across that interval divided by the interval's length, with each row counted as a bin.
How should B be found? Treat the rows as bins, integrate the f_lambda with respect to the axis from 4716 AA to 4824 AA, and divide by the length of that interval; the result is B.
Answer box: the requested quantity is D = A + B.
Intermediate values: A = 24.8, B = 23.6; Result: 48.4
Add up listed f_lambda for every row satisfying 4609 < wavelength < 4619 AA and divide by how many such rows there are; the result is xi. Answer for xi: 25.0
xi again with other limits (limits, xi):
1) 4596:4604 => 26.5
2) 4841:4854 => 22.8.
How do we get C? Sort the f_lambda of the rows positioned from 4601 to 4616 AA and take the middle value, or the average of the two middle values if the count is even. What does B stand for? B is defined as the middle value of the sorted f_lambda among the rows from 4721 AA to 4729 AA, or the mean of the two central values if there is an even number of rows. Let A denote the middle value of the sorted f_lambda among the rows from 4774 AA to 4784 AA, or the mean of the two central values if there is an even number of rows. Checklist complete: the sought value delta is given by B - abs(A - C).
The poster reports 25.8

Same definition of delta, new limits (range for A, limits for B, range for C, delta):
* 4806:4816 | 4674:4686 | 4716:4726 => 23.0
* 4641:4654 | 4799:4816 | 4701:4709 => 21.3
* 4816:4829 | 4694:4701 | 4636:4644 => 23.0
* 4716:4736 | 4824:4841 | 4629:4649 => 20.0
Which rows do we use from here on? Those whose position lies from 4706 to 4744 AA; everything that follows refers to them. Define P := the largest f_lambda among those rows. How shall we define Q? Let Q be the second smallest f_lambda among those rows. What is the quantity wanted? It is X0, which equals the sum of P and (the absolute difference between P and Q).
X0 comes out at 39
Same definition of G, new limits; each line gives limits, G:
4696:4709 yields 14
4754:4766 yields 6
